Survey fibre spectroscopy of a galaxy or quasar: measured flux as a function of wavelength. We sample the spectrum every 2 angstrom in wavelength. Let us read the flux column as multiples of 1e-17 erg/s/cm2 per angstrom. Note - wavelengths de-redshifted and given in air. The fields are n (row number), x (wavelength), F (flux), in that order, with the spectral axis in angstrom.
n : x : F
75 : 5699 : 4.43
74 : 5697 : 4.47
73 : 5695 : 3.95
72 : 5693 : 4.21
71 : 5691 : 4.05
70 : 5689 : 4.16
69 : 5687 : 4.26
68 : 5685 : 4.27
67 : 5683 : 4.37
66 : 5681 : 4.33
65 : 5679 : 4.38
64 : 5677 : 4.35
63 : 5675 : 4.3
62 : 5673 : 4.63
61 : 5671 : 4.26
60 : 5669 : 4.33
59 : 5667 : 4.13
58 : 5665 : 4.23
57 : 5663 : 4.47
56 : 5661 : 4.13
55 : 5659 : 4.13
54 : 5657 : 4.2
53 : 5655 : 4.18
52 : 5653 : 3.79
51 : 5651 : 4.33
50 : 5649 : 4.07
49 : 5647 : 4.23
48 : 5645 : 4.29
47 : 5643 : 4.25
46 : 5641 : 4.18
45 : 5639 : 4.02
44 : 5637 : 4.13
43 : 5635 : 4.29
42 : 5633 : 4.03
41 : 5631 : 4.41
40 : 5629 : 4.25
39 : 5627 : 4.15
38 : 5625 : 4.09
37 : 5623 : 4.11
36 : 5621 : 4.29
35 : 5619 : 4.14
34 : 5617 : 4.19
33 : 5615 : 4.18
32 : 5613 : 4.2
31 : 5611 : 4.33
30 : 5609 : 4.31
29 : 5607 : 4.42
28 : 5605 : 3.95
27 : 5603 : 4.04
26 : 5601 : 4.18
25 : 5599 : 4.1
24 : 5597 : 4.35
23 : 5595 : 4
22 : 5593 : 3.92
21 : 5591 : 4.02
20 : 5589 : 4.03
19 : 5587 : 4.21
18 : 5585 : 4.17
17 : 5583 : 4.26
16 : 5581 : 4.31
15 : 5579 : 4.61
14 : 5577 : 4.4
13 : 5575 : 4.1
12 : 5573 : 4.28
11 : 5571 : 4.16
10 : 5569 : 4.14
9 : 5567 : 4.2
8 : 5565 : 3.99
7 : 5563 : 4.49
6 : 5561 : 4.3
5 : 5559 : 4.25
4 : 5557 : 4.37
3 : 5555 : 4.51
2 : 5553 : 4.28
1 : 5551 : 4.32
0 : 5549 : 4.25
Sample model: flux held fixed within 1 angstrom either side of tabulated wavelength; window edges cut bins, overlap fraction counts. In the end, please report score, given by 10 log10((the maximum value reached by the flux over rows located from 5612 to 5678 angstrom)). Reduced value 6.66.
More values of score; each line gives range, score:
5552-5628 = 6.64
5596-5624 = 6.45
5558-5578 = 6.52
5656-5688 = 6.66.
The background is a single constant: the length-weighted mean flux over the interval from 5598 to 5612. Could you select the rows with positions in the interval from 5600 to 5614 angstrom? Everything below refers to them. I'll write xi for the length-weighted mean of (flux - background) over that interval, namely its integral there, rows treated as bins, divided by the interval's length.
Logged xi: 0.01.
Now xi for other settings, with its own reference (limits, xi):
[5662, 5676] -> 0.15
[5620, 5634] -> 0.00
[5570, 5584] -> 0.11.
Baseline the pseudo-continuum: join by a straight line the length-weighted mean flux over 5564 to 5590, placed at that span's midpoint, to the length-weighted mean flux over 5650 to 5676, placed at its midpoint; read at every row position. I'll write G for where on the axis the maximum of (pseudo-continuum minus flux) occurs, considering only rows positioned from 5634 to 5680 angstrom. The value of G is 5653 angstrom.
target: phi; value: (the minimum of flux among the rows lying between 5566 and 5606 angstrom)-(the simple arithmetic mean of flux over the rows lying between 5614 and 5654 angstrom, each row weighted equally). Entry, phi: -0.25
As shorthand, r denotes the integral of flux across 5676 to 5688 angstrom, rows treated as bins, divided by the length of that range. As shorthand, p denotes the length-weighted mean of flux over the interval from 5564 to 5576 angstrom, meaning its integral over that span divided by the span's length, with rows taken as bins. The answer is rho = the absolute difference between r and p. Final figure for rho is 0.182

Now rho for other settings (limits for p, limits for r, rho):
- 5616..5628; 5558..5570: 0.067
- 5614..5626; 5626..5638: 0.043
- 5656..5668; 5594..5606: 0.112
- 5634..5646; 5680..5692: 0.047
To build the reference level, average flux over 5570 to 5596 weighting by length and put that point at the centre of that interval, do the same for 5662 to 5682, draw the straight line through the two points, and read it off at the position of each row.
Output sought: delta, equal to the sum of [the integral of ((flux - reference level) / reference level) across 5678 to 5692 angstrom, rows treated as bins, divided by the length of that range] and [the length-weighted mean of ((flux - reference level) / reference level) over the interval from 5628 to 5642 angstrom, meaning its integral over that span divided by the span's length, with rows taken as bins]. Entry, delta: -0.045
